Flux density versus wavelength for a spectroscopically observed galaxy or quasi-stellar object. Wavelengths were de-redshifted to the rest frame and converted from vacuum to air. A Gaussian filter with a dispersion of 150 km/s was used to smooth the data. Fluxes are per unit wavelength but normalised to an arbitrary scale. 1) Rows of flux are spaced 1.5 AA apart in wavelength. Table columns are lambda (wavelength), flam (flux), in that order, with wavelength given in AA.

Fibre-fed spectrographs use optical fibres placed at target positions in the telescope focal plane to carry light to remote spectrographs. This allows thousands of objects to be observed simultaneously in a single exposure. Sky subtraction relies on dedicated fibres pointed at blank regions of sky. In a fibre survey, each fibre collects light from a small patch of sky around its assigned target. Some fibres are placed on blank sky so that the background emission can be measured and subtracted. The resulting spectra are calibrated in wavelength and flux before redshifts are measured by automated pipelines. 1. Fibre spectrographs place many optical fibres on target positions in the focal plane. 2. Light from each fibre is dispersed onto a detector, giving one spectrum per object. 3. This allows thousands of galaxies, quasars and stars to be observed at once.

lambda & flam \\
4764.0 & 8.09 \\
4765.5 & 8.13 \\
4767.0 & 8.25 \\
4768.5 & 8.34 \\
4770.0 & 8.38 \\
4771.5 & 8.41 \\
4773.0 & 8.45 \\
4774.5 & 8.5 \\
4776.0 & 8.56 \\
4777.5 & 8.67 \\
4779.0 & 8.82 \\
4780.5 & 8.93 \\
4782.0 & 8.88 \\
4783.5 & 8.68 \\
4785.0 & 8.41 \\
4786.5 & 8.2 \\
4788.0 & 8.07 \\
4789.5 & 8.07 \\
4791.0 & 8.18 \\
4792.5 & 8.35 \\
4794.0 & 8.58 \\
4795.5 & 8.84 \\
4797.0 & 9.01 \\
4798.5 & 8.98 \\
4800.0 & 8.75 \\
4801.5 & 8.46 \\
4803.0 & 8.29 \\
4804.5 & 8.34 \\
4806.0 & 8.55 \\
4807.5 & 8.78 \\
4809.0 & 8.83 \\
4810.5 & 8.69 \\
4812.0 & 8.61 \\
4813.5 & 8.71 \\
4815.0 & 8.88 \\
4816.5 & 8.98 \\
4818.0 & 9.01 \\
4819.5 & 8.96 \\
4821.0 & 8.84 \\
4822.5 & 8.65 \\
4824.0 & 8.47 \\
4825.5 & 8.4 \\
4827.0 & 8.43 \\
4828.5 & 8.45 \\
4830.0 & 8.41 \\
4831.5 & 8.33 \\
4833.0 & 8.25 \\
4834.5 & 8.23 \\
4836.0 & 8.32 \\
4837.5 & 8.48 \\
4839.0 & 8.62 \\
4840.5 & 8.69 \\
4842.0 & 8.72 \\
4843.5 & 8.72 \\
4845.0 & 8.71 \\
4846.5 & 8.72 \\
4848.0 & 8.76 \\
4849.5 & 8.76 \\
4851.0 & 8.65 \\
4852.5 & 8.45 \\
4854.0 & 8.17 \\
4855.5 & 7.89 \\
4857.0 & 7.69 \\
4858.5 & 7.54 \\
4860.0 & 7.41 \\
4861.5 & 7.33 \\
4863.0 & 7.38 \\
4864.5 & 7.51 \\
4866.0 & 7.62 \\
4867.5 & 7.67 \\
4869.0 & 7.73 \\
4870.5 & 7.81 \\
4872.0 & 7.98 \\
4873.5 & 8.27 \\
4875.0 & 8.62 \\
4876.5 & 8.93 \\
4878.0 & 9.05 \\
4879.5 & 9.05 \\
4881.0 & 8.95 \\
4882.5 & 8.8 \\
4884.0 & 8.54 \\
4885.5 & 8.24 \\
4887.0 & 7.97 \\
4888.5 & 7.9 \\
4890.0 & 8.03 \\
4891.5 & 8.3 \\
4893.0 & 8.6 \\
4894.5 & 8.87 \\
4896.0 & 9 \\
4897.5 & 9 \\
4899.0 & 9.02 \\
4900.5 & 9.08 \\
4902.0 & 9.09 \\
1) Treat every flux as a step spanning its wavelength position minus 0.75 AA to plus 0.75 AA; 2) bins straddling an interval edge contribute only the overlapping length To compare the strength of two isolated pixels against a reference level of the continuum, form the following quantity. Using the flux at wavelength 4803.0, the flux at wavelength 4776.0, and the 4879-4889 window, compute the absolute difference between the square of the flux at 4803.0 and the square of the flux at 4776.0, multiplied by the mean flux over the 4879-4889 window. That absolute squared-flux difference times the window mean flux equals 39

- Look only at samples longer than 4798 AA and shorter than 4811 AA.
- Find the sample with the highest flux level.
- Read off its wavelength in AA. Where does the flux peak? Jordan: 4798.5 AA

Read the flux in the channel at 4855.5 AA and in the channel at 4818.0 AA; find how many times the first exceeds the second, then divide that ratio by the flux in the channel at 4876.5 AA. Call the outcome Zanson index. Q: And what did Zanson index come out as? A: 0.098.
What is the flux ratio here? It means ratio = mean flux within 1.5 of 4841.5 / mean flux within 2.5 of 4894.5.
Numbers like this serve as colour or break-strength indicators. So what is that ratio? 0.99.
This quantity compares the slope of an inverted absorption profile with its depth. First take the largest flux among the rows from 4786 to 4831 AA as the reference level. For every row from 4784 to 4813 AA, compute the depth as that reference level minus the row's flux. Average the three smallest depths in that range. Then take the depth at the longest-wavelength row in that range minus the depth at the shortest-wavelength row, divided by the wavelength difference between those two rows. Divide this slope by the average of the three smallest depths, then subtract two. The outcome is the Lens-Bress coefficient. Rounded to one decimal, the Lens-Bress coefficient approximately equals -2.1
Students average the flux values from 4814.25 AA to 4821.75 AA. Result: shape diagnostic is 8.93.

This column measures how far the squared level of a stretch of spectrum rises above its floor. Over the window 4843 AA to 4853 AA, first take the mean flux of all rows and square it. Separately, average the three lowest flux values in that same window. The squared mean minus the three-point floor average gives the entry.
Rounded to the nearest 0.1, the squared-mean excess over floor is 66.8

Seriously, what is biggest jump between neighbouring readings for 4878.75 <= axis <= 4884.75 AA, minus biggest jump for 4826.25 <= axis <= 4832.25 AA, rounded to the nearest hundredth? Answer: 0.18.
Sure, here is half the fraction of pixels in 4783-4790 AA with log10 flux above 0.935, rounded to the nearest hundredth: 0.10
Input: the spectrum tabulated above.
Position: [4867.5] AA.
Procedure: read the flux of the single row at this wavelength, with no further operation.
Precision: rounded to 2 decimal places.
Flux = 7.67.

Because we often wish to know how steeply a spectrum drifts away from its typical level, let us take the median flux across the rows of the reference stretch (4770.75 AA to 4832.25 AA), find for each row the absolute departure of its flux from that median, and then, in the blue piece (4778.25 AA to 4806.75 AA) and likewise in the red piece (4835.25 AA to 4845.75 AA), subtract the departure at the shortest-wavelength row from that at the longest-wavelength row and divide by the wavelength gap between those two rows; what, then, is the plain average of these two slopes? -0.011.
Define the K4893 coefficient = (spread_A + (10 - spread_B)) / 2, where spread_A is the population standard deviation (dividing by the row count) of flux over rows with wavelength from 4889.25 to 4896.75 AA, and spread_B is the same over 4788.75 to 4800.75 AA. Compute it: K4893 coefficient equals 5.01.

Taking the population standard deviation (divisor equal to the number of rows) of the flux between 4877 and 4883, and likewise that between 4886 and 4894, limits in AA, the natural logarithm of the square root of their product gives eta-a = -1.82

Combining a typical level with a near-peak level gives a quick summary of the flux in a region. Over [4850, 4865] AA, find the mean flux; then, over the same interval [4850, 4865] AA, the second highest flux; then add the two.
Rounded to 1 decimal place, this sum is 16.3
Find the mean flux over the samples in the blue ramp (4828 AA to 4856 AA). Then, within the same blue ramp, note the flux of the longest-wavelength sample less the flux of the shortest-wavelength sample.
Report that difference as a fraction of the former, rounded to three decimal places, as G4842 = -0.066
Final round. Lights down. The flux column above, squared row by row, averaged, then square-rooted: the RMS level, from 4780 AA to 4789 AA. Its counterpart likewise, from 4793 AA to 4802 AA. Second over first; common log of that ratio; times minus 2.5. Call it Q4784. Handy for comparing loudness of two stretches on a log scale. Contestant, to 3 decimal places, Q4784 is -0.030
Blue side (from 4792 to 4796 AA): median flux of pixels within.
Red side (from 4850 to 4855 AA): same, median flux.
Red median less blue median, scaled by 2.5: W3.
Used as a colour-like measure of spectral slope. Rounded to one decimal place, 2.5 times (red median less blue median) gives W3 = -0.3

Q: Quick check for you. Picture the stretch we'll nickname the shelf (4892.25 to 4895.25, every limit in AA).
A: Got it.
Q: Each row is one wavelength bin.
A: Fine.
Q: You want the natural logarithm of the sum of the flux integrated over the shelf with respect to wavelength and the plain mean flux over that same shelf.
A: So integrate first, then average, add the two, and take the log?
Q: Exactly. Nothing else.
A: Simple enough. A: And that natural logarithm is 3.55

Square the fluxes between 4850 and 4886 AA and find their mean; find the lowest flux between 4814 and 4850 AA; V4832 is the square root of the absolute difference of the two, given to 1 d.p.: 7.6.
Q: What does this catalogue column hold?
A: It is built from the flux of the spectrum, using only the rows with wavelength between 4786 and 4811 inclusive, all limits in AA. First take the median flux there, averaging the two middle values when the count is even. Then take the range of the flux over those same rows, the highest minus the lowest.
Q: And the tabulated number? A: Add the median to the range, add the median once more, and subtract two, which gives 16.0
